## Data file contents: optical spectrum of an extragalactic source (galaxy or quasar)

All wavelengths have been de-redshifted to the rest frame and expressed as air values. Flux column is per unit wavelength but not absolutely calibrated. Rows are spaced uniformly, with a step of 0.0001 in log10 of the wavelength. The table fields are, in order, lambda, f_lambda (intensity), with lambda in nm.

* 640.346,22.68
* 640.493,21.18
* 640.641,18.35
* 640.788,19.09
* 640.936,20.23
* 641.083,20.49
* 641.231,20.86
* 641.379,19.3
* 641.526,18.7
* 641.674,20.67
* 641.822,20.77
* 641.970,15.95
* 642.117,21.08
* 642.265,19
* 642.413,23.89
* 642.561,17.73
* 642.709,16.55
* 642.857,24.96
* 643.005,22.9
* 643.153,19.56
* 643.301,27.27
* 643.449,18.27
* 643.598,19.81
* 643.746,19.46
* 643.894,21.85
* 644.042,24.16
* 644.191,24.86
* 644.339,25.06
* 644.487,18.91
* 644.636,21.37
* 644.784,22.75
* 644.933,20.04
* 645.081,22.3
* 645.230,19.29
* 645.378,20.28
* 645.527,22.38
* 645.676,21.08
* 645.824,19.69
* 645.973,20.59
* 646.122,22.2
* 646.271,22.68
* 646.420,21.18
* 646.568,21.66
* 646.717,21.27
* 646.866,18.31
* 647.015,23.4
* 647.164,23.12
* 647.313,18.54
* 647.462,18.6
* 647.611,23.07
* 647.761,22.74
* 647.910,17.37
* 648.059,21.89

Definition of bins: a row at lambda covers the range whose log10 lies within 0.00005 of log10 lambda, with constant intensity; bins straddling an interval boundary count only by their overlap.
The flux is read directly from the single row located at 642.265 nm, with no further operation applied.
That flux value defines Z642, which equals 19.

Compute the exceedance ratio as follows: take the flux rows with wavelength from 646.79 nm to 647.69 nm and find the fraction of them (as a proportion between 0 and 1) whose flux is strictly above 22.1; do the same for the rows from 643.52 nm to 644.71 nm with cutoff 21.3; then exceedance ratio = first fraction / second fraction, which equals 0.80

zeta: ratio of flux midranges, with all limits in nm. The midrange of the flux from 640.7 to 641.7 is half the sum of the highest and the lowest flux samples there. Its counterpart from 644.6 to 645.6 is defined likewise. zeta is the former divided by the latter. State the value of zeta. 0.94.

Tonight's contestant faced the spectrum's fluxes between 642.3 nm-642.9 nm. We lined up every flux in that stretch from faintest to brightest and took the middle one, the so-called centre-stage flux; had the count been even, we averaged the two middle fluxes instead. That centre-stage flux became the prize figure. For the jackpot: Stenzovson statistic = 20.8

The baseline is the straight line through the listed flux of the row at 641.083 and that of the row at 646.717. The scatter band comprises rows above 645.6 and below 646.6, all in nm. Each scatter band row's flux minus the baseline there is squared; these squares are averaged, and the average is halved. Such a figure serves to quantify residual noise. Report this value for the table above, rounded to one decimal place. 0.4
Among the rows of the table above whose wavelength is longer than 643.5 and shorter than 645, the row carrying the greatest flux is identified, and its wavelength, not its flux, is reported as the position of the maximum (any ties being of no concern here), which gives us 644.339 nm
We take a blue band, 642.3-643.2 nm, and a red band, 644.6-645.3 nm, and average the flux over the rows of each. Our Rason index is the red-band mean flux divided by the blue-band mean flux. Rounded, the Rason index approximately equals 1.01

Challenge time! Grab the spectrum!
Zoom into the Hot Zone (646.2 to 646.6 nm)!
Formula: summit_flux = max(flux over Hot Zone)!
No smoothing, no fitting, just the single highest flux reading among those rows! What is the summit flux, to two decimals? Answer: 22.68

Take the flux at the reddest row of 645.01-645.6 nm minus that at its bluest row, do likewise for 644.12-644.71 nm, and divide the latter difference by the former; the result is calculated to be -44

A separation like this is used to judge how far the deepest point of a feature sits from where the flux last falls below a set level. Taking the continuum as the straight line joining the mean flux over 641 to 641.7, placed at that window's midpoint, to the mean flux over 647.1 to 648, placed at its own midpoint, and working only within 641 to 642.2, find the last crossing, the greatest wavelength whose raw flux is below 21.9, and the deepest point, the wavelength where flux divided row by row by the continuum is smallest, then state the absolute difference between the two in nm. 0.15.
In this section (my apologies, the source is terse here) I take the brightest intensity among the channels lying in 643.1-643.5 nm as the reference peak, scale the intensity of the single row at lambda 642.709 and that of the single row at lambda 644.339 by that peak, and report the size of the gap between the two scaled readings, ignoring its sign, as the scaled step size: 0.31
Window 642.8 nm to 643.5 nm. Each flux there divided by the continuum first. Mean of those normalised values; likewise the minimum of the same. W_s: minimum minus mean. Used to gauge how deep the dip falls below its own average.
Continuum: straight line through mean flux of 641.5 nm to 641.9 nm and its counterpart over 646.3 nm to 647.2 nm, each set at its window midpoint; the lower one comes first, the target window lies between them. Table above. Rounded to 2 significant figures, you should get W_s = -0.22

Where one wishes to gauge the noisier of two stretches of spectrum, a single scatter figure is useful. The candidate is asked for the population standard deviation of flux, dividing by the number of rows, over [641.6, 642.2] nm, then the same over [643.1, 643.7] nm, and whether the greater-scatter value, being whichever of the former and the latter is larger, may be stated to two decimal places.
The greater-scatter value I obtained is 3.54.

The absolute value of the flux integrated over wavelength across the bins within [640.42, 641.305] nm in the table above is 17.7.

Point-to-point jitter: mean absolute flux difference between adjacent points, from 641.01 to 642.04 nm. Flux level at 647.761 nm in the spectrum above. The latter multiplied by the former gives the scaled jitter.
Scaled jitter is 36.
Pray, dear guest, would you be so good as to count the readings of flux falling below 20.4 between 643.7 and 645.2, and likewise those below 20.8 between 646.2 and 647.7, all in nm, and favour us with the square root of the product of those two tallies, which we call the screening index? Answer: 3.0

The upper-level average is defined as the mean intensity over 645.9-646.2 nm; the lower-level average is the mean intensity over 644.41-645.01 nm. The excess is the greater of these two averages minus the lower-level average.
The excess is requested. 0.6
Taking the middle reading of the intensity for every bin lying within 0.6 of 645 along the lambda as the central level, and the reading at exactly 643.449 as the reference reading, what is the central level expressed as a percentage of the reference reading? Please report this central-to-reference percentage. 114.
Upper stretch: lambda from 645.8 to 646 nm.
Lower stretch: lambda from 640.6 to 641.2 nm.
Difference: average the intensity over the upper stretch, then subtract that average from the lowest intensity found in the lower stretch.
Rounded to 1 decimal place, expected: -1.8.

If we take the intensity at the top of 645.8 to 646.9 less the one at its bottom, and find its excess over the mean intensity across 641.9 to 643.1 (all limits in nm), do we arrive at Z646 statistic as -22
